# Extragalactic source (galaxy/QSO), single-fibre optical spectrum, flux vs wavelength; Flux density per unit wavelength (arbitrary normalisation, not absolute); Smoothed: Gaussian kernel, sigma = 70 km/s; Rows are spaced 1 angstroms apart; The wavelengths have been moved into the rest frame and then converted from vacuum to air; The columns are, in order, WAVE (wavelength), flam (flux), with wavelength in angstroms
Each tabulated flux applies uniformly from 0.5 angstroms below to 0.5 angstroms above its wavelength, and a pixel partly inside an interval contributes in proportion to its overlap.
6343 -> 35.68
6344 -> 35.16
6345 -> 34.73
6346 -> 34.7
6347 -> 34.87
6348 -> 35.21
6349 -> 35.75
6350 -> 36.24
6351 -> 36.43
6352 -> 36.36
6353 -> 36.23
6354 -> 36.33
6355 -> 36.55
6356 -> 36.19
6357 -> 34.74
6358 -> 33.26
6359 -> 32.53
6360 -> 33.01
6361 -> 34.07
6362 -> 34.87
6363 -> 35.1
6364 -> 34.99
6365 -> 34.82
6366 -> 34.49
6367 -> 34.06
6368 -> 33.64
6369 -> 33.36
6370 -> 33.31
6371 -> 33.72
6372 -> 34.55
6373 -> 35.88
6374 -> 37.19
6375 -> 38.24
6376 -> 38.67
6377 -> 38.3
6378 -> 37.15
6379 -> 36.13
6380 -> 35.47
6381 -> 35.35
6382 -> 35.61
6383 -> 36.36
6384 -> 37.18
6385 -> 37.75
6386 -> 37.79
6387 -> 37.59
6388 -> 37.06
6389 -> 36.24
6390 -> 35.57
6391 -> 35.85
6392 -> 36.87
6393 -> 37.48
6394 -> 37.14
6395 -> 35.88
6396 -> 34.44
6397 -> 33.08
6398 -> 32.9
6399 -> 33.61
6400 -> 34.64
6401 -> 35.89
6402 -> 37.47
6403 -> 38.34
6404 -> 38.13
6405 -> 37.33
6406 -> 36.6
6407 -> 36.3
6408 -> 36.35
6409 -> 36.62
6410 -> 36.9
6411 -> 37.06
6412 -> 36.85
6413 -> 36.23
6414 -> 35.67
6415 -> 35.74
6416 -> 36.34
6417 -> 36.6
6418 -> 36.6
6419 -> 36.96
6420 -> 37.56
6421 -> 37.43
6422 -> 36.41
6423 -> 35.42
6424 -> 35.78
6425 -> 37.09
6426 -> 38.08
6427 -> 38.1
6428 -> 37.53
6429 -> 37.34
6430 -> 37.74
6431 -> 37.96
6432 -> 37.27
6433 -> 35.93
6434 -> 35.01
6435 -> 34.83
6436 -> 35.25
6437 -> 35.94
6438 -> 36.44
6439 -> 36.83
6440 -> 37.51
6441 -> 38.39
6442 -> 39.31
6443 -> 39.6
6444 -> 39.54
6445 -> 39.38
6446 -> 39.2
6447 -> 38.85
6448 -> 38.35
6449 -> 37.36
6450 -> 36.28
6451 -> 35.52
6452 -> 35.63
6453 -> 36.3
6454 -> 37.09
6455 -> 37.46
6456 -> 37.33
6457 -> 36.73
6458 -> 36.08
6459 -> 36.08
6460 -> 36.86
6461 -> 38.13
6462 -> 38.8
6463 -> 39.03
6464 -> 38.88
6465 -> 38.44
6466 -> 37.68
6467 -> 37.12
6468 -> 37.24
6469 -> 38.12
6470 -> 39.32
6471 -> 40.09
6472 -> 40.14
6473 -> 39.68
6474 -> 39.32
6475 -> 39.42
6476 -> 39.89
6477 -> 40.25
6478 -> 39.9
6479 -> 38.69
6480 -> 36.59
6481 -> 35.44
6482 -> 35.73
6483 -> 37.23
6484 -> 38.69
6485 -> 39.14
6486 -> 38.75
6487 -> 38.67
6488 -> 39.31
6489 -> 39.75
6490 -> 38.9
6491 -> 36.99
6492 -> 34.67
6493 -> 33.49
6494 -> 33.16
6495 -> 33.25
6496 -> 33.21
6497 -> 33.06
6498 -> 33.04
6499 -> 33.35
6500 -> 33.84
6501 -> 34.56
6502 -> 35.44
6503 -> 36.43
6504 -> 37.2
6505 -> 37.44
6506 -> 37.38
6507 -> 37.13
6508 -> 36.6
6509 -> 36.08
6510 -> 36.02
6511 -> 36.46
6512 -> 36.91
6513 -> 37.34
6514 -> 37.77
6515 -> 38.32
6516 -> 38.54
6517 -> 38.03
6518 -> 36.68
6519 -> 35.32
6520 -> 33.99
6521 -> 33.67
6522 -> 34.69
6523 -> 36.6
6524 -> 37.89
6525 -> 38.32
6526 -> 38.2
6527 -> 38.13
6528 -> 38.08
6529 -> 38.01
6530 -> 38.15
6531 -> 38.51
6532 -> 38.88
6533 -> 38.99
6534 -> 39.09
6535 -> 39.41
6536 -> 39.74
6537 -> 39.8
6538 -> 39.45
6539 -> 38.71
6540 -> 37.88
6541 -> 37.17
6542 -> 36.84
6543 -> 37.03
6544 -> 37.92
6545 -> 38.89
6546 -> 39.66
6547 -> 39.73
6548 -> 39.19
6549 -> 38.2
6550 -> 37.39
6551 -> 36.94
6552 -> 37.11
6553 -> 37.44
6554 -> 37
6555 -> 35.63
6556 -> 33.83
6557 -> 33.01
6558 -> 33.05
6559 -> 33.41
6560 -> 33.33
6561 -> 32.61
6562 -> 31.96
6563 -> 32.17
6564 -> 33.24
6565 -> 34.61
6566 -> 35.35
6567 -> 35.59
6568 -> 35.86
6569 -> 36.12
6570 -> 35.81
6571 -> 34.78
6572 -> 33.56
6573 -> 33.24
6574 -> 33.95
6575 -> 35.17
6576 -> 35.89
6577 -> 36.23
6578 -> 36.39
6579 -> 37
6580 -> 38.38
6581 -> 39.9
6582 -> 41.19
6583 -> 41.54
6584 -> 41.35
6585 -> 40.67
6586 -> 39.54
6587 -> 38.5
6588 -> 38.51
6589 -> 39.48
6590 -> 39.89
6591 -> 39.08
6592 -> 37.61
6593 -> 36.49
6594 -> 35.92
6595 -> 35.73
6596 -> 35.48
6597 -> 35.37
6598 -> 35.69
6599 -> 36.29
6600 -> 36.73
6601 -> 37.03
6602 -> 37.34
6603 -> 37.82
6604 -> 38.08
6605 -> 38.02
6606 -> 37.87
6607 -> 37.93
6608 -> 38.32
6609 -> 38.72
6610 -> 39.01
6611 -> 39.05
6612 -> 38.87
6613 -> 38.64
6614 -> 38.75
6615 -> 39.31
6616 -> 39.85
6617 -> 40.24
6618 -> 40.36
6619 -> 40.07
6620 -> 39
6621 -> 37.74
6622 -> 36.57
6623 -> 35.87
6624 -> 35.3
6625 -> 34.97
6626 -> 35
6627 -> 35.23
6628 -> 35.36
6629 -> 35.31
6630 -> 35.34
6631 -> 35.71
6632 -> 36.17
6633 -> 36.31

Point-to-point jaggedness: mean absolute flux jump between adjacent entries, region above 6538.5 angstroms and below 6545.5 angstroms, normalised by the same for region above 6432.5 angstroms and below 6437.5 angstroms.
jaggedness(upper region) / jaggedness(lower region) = 1.2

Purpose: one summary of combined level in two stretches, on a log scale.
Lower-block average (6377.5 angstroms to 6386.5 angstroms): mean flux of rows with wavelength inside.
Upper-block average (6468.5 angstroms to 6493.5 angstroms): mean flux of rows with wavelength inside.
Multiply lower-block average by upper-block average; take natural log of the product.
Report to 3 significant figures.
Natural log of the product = 7.24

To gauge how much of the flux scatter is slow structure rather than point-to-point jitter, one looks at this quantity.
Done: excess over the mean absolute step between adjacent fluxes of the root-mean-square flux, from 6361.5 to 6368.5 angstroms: 34.3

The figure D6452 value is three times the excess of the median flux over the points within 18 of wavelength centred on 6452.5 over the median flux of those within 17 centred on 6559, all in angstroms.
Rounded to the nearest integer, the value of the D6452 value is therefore 10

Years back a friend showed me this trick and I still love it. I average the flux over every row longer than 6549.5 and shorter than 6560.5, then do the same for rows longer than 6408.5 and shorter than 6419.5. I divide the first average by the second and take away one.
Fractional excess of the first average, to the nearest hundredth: -0.03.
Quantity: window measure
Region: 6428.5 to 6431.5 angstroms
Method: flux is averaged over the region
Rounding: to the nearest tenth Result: 37.7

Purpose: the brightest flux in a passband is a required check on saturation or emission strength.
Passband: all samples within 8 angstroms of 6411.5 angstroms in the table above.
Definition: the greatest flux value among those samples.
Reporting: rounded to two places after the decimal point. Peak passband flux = 38.13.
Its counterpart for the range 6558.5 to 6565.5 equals 34.61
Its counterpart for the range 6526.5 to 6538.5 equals 39.80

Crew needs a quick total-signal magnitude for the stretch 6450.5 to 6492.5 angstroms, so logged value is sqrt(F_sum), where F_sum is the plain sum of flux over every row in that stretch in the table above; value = 40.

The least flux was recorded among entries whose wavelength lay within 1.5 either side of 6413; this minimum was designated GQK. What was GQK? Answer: 35.67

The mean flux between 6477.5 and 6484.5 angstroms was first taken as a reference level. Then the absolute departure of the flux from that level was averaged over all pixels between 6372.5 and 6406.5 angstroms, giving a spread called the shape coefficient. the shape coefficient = 1.3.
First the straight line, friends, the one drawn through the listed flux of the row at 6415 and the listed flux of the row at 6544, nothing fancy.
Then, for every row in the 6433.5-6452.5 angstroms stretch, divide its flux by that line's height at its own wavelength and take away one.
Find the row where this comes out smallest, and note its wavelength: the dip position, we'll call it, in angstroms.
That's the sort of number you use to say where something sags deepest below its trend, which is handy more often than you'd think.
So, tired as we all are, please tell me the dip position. 6435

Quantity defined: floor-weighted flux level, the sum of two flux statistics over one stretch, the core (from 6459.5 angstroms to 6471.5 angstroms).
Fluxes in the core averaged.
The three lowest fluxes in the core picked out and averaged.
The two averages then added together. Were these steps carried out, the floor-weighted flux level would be 75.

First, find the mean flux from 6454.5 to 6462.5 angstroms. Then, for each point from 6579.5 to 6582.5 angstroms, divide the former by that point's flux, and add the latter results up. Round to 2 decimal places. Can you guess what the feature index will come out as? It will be 2.80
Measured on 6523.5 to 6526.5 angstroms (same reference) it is 2.93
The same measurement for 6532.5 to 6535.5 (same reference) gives 2.85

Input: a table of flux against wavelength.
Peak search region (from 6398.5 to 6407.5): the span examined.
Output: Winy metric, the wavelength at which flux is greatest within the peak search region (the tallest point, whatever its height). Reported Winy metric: 6403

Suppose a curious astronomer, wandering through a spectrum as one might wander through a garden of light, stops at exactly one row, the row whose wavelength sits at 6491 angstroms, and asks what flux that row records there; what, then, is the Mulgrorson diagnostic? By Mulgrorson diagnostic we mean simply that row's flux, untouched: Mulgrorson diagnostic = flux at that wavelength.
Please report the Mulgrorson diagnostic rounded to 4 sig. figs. 36.99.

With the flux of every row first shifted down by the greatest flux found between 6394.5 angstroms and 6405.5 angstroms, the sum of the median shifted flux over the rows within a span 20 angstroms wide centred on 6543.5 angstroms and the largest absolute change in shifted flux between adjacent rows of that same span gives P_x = 1.1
